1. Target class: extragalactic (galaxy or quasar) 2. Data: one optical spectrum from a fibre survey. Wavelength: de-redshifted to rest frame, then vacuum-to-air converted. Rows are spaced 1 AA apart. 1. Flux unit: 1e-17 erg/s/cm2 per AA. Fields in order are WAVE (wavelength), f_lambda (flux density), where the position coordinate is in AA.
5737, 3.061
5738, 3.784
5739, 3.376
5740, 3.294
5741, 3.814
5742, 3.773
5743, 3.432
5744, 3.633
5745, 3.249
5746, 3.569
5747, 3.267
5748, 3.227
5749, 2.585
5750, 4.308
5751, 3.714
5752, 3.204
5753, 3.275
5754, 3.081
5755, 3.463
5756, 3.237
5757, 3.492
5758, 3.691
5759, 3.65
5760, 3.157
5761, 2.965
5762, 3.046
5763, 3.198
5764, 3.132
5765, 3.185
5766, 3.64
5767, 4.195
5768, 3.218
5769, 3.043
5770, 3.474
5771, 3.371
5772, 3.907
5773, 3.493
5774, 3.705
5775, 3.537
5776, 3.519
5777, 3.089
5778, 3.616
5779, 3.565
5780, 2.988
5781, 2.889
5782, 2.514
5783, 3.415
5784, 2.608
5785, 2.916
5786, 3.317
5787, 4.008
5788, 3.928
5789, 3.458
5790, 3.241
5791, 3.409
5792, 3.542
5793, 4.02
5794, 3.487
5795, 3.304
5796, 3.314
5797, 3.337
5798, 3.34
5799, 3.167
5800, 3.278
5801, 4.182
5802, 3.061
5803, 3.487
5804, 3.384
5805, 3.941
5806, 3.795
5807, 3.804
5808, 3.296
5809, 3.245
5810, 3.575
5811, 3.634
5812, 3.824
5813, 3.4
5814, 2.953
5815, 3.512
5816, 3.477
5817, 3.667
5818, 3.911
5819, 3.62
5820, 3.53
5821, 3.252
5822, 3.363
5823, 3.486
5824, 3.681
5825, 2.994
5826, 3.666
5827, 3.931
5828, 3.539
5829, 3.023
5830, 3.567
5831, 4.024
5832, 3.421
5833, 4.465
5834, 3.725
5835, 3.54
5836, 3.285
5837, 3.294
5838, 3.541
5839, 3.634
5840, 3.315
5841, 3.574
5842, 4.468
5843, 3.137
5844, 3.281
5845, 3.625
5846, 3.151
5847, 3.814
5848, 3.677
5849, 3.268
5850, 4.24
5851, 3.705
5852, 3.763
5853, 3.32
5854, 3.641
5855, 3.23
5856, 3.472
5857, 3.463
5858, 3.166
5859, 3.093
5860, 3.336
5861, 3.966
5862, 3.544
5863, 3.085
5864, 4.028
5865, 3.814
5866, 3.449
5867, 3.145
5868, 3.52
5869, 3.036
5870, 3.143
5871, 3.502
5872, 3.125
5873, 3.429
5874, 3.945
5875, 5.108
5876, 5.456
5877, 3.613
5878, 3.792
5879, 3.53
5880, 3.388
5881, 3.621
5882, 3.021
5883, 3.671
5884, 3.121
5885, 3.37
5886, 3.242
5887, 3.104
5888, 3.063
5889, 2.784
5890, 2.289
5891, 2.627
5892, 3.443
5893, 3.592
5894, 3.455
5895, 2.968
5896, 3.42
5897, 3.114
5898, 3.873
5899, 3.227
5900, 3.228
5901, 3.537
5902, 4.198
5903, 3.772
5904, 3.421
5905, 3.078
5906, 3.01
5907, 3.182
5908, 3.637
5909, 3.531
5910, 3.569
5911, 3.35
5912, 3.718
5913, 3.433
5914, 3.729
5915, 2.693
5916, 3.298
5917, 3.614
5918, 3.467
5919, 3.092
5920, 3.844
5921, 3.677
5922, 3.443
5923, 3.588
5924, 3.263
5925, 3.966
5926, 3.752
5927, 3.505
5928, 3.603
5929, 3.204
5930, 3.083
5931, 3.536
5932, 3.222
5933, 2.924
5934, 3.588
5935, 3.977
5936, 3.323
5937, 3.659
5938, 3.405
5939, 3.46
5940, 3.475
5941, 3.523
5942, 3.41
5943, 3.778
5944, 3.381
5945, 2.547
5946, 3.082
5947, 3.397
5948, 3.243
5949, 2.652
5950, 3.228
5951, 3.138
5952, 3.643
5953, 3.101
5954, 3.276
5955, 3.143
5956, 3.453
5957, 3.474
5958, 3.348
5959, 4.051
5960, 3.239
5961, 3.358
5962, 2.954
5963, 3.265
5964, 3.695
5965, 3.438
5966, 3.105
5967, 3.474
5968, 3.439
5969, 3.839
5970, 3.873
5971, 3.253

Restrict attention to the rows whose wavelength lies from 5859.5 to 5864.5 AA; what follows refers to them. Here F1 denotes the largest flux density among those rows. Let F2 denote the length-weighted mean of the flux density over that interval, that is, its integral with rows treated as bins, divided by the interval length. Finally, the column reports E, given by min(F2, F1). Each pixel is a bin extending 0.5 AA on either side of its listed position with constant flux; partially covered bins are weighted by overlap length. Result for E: 3.59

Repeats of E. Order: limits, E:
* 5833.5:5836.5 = 3.52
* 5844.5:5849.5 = 3.51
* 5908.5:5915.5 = 3.43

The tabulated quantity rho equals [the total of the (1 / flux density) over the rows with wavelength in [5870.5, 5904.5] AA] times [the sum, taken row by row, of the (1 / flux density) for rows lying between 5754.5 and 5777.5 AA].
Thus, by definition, 68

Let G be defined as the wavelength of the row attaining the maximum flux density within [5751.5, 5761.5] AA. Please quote 5758 AA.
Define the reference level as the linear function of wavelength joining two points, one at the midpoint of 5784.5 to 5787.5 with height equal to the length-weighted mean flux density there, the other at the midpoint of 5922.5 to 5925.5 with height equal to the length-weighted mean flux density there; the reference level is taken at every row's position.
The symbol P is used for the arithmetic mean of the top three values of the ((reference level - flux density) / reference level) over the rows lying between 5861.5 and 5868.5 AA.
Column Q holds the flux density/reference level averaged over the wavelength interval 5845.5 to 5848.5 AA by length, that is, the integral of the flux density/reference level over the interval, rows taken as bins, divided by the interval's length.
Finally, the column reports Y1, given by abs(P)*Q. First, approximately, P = 0.08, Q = 1.014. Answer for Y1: 0.09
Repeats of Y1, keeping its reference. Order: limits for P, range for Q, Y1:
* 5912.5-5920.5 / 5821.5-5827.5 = 0.16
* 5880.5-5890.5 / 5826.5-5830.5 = 0.24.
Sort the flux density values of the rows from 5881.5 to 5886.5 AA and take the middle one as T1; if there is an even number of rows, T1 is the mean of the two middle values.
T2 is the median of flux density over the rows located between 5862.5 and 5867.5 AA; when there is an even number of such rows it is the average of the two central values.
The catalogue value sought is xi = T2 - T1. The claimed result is 0.2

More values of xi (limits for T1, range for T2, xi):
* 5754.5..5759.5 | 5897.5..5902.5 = 0.0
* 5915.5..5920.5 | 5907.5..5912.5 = 0.1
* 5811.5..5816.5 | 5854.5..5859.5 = -0.2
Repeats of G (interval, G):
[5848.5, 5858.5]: 5850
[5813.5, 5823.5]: 5818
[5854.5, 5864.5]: 5864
